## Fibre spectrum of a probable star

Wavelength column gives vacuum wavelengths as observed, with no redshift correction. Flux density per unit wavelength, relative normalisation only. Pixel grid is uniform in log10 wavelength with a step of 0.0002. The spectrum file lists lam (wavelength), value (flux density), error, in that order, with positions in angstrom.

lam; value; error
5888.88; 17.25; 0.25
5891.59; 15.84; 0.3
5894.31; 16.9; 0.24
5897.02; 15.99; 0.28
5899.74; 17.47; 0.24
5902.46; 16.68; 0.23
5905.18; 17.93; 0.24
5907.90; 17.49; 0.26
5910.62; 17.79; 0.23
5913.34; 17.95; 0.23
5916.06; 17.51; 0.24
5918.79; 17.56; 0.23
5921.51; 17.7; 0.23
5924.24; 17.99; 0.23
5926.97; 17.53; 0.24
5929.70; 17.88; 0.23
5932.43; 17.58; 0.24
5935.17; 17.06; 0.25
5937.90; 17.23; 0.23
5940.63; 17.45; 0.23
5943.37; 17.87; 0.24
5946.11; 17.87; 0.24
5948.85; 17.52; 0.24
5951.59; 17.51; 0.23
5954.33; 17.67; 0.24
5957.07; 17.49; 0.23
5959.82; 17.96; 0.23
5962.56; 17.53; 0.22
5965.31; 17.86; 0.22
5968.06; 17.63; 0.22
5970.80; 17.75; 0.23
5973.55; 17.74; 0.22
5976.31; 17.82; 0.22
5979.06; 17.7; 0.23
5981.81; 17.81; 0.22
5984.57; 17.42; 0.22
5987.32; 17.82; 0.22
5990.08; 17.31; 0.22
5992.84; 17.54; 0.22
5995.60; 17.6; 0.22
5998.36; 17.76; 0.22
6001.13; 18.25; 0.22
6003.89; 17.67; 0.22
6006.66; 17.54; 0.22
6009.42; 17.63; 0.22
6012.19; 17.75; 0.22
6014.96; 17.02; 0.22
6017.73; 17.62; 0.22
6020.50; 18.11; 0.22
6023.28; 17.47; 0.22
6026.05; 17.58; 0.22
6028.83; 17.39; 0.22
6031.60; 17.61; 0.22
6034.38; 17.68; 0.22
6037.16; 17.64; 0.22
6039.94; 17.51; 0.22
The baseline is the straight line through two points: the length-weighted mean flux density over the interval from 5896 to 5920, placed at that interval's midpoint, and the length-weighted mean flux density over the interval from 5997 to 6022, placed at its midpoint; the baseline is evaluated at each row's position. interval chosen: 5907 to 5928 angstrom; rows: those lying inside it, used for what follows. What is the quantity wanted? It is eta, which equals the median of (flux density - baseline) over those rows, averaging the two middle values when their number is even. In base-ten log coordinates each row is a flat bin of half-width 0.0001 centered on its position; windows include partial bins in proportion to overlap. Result 0.20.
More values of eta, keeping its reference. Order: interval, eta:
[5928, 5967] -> 0.06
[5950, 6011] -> 0.08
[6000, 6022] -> -0.04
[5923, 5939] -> 0.10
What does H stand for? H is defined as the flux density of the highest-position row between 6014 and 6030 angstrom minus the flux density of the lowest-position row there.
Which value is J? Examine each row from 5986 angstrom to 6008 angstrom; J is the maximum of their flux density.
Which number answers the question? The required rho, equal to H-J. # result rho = -17.9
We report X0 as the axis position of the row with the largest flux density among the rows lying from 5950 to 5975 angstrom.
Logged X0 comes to 5959.82 angstrom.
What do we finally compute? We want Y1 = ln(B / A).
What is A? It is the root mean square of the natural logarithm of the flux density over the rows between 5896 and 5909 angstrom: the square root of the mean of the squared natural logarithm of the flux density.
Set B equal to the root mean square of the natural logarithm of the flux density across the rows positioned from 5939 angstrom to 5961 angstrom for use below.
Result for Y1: 0.011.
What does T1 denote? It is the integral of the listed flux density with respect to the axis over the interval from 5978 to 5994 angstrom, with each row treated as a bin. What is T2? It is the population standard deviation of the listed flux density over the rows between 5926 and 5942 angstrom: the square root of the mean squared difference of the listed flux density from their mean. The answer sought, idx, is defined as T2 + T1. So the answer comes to 282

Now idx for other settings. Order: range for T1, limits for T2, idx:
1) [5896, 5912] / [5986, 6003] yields 276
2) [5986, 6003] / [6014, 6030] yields 301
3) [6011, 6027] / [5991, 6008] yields 282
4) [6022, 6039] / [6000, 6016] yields 299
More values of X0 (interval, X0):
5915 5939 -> 5924.24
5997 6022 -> 6001.13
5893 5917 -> 5913.34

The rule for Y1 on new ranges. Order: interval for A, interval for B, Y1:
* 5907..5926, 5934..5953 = -0.004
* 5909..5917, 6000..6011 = 0.000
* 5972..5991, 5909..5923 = 0.001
